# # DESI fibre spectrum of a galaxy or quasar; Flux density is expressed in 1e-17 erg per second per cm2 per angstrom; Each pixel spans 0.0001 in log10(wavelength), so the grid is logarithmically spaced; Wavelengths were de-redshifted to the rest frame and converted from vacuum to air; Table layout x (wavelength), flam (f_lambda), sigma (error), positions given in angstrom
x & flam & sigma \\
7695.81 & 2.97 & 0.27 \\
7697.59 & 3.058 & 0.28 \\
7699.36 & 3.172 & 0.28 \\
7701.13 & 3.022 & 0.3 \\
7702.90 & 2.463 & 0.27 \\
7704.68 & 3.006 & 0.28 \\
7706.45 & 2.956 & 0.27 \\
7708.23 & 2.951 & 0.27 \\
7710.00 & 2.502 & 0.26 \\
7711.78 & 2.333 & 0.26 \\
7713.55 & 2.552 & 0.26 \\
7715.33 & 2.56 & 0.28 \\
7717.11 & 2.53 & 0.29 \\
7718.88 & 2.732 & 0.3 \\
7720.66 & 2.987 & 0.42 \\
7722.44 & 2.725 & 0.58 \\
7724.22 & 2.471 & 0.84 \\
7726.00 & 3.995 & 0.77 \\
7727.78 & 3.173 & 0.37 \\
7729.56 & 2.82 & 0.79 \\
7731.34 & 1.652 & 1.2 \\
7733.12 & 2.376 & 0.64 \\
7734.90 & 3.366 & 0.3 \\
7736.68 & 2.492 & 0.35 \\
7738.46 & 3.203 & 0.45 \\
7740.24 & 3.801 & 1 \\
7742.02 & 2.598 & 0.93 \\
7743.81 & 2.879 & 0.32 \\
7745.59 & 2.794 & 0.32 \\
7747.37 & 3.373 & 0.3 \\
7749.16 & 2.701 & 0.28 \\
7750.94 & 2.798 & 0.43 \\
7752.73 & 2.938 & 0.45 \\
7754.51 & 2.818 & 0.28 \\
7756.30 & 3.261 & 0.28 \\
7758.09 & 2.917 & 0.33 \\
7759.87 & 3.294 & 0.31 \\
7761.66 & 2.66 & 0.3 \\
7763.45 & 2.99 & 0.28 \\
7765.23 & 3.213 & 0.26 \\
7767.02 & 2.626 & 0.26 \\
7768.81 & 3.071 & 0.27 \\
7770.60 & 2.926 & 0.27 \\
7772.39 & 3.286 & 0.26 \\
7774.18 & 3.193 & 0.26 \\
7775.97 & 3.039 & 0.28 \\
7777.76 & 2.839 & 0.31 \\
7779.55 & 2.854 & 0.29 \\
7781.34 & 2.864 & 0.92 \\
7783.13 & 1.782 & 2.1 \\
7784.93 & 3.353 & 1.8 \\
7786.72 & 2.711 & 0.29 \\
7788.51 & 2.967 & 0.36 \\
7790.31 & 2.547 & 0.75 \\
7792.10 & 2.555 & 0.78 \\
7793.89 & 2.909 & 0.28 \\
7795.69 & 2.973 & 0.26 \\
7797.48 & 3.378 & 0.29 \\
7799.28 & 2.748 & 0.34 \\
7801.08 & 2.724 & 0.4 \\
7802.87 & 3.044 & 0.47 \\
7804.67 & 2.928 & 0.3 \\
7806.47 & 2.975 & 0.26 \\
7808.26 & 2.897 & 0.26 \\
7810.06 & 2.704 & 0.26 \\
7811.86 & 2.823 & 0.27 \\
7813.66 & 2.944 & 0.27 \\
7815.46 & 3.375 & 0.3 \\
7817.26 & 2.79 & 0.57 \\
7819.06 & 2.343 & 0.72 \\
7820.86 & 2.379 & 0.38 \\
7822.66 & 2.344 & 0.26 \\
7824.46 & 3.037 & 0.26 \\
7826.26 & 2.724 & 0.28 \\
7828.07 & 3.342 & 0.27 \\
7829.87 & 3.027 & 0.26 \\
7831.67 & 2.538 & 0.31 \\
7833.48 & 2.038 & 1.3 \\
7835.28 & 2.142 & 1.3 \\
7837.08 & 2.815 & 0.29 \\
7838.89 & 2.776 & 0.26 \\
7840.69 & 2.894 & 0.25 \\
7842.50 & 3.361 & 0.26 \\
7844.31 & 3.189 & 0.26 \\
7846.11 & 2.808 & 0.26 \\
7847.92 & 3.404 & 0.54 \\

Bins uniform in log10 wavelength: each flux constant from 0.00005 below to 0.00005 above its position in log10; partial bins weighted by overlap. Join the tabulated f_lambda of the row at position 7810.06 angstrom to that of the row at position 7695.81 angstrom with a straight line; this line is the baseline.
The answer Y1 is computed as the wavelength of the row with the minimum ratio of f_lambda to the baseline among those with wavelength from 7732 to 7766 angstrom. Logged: 7733.12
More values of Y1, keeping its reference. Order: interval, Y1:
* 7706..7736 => 7731.34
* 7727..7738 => 7731.34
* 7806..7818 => 7810.06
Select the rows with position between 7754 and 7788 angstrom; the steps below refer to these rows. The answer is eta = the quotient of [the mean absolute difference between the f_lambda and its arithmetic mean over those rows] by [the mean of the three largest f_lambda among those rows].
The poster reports 0.074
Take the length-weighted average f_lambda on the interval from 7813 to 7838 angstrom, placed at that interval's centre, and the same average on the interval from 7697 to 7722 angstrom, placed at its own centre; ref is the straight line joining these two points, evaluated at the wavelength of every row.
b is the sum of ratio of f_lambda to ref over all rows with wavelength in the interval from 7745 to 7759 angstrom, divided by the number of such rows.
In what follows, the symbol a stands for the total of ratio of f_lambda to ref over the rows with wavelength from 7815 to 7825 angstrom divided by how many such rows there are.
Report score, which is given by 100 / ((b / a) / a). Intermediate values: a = 1.00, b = 1.08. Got 94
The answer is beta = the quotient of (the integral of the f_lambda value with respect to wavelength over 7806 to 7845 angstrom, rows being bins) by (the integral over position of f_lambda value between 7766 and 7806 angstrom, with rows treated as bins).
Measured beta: 0.94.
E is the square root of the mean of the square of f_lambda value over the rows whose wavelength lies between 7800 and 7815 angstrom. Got 2.88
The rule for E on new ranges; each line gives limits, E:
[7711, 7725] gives 2.62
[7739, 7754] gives 3.01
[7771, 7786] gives 2.94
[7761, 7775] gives 3.00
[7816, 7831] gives 2.77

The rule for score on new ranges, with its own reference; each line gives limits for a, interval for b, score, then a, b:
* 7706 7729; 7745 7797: 97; 1.01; 1.06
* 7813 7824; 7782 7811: 96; 1.00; 1.04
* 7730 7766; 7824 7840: 111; 1.06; 1.01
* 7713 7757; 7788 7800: 103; 1.04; 1.05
